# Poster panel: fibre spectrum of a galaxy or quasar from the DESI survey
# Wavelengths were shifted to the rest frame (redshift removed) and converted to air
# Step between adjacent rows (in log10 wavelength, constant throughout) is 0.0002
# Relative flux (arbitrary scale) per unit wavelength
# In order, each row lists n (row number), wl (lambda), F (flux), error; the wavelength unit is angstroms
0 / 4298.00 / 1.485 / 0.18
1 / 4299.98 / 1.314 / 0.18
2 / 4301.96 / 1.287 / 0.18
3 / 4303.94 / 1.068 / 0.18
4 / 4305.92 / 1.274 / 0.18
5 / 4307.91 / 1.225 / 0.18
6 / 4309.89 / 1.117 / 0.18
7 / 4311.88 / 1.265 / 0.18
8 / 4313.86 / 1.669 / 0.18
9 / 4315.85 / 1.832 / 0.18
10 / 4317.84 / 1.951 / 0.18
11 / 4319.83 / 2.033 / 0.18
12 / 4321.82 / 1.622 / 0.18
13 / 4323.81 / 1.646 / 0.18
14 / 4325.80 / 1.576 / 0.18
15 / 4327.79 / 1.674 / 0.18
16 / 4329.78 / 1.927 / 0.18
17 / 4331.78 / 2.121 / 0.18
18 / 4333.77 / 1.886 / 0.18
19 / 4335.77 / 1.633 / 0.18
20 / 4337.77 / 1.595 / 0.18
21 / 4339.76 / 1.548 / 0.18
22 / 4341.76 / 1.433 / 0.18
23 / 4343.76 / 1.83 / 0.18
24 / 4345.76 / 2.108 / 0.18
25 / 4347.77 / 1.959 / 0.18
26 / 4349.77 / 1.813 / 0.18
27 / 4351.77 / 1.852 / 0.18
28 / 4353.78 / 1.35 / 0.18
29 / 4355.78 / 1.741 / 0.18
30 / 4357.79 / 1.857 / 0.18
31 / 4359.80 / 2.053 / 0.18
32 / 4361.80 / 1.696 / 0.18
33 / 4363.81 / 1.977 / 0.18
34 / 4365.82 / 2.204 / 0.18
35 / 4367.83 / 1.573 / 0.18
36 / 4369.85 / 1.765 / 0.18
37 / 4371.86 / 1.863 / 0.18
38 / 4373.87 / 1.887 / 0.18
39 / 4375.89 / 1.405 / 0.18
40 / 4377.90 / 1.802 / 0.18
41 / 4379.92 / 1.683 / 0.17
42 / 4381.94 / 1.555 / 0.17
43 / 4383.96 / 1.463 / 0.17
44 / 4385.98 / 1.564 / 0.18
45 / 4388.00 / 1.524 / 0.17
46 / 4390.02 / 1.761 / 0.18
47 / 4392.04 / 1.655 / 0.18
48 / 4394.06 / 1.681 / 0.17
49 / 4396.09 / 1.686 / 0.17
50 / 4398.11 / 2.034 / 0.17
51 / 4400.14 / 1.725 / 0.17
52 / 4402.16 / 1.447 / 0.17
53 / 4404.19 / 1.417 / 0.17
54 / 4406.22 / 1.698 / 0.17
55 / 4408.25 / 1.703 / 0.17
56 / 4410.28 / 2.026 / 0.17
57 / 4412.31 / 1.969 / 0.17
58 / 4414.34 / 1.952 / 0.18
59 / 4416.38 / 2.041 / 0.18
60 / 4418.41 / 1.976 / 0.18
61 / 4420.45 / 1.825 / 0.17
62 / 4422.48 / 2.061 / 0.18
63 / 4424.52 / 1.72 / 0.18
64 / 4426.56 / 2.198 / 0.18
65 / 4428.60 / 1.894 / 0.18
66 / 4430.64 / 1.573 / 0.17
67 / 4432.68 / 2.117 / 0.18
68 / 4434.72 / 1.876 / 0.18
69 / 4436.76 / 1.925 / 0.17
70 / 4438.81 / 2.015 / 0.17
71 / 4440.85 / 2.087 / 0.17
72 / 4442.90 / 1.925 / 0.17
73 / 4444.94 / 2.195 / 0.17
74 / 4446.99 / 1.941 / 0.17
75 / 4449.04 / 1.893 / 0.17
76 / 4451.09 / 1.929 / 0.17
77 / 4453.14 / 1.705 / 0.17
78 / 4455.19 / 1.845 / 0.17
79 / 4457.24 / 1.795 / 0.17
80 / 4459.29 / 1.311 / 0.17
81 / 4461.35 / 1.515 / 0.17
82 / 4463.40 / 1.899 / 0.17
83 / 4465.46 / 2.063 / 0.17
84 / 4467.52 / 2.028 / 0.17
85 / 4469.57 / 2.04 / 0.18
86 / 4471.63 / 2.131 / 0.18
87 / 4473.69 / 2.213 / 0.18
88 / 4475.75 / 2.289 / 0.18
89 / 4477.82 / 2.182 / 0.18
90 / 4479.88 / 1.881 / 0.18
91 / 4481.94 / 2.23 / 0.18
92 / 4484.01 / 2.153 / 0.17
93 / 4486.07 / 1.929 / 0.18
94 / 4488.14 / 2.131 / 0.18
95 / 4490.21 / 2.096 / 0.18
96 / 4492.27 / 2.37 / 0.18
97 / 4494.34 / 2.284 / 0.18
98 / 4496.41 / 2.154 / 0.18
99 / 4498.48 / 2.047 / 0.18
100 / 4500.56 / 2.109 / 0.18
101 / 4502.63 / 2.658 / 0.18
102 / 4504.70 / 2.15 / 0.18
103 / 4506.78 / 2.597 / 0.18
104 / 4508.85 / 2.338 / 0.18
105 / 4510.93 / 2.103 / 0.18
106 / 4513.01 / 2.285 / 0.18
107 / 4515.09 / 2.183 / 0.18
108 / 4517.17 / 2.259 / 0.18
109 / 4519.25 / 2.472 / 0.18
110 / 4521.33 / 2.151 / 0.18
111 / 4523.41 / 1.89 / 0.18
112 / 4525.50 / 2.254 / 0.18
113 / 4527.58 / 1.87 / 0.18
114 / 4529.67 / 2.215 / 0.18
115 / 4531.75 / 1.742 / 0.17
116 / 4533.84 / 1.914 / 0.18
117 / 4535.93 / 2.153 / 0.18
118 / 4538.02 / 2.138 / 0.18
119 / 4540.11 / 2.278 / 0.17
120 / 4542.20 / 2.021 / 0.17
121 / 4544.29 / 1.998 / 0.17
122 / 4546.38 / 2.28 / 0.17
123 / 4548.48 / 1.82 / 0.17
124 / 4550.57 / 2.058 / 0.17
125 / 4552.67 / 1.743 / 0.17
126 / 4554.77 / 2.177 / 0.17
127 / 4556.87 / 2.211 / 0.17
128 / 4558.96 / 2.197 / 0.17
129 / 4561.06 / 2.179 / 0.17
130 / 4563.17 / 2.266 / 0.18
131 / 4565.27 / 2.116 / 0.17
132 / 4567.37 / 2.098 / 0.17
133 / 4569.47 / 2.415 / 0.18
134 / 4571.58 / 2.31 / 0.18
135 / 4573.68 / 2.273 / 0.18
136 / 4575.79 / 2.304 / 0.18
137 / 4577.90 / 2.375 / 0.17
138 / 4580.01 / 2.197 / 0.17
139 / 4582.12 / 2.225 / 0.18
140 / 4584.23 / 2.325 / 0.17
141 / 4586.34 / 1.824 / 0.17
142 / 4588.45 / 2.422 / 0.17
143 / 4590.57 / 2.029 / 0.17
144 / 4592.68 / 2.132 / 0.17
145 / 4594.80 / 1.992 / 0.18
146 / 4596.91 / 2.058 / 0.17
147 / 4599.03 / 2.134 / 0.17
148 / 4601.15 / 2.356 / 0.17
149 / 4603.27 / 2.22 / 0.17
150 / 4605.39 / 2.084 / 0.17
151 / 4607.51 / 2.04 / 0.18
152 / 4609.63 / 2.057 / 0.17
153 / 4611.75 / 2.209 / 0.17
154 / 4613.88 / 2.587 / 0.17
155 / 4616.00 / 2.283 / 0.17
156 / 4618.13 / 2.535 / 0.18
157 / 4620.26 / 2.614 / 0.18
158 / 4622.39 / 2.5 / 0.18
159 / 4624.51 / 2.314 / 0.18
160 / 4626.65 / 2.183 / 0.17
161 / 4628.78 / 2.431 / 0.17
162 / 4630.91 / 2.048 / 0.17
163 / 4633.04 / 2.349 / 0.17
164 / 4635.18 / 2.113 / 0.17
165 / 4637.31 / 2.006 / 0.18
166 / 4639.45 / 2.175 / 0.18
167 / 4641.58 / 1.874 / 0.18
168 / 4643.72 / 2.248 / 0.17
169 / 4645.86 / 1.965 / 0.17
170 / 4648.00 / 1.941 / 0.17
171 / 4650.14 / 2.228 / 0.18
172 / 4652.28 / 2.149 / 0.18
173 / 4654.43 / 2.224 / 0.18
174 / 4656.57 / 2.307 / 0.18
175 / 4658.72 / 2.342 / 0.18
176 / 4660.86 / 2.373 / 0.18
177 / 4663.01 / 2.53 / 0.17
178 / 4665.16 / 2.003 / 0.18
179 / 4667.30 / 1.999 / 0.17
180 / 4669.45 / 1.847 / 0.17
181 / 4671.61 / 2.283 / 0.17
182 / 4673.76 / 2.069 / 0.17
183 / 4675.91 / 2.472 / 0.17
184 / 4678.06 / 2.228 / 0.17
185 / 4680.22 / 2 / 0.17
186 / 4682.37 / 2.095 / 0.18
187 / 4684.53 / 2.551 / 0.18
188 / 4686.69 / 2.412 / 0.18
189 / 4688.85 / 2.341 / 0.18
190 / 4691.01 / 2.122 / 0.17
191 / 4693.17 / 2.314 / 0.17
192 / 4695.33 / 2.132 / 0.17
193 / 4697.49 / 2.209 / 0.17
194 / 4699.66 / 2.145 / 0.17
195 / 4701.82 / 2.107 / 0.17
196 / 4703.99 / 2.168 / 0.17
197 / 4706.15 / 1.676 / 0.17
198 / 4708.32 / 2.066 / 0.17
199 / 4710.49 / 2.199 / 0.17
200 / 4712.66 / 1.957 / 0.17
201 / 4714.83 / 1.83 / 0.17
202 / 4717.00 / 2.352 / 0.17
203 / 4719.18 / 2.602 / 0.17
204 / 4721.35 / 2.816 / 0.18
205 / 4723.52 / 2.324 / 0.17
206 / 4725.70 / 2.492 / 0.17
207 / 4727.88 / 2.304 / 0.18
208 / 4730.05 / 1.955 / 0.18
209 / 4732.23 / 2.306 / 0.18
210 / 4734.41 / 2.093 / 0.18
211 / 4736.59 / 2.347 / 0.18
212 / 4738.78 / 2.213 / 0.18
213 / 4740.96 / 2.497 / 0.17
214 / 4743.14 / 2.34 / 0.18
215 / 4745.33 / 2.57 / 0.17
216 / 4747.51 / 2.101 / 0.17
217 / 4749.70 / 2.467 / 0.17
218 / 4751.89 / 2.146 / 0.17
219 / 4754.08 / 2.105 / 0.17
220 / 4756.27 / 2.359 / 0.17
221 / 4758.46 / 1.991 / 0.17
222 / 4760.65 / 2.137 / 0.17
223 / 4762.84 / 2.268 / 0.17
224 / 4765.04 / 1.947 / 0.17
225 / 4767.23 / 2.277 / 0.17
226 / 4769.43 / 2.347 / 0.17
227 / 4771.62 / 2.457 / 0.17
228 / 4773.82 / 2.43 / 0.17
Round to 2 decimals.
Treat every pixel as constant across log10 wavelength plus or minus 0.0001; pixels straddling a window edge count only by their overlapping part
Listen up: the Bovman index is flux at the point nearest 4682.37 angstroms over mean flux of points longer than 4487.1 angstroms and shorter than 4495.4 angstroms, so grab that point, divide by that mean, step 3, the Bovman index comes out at 0.94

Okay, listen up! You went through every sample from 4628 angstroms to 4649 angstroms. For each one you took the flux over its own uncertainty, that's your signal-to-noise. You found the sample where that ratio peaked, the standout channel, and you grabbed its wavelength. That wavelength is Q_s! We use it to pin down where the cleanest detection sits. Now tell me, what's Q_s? 4628.78 angstroms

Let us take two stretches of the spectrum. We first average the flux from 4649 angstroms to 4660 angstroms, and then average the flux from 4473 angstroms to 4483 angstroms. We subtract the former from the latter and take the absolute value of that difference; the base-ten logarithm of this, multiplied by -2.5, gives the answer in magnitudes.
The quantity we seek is 2.6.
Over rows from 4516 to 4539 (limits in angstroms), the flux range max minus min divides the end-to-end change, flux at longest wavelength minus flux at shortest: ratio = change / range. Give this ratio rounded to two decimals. -0.17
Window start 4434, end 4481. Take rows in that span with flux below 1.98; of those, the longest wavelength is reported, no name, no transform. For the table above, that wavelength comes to 4479.88 angstroms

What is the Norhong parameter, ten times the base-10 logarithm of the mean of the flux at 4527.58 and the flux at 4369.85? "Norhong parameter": 2.59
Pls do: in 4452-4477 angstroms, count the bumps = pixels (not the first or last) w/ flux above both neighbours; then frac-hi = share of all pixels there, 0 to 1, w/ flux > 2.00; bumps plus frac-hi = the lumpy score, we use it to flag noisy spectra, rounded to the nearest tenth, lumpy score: 2.5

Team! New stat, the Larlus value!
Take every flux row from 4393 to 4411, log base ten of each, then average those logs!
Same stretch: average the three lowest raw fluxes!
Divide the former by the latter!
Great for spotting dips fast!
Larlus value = 0.152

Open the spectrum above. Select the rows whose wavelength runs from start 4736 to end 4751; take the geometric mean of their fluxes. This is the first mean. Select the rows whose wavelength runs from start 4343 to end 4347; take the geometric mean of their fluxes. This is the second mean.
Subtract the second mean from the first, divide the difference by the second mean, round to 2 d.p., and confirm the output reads 0.20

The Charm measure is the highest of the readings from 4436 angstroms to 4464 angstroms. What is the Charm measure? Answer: 2.195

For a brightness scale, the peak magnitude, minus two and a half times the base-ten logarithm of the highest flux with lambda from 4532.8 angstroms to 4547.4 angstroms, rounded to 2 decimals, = -0.89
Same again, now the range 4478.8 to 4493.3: -0.94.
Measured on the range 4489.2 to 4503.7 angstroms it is -1.06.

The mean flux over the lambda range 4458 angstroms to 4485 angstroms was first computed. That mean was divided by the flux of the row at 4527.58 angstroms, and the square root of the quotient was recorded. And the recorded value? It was 1.03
